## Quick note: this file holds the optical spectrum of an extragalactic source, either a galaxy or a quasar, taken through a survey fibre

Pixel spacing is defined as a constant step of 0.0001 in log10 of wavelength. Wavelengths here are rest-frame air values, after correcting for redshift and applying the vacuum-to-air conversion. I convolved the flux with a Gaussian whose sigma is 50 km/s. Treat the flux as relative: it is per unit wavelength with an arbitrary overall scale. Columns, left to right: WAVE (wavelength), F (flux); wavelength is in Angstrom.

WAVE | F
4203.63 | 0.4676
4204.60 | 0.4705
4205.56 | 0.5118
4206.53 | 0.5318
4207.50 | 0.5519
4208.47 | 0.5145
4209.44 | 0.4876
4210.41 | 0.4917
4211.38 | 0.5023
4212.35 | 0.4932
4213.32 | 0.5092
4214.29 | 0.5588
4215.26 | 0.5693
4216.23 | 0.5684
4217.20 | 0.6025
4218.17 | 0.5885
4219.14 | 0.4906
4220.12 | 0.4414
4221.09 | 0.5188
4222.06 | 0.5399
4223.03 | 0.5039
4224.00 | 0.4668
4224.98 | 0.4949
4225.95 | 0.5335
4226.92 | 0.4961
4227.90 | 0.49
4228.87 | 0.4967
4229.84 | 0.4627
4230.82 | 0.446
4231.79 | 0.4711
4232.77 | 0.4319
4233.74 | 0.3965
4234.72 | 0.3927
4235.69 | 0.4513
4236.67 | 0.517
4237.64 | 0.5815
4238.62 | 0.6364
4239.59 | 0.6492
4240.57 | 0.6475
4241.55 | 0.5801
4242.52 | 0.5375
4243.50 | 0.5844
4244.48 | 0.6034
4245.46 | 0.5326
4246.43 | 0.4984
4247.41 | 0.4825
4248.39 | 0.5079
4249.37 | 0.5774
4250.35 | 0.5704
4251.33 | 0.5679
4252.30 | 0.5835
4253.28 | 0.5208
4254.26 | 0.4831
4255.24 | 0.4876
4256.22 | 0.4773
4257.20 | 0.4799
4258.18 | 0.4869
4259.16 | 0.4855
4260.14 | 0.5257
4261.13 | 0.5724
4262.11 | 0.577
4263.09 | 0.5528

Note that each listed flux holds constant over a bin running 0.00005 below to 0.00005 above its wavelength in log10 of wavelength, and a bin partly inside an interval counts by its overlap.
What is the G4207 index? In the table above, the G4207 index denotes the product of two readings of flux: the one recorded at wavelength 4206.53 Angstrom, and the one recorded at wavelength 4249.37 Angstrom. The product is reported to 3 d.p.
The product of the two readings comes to 0.307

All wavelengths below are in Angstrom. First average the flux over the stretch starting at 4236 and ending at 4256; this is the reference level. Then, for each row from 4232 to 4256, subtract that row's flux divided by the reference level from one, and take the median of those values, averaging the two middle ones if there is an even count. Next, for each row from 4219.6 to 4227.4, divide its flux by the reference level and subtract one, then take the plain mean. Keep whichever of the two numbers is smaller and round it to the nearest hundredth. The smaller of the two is -0.10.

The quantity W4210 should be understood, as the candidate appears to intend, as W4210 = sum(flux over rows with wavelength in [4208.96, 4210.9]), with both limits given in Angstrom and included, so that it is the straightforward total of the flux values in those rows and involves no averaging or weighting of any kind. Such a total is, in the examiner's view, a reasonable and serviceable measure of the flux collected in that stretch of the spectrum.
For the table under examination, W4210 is 0.98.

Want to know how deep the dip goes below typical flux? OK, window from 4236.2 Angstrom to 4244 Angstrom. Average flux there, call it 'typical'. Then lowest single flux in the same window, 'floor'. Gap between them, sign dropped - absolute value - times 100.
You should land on 7.5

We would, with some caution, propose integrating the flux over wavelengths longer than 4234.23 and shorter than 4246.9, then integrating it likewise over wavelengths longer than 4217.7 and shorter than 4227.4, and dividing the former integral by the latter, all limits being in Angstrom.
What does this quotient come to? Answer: 1.4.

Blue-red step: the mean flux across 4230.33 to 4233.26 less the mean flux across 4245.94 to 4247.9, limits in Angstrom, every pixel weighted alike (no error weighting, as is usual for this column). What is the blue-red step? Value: -0.04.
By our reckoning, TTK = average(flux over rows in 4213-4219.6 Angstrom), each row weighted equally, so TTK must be 0.56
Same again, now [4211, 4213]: 0.50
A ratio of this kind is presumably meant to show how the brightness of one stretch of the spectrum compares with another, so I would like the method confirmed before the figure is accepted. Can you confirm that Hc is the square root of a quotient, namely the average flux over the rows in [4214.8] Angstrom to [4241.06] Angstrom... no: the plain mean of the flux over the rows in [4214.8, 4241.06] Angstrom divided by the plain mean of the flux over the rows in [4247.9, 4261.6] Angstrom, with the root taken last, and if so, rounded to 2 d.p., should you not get 0.99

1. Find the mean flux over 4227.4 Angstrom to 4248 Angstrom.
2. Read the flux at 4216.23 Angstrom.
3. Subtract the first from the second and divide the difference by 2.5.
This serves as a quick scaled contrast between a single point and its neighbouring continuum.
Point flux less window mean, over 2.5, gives 0.020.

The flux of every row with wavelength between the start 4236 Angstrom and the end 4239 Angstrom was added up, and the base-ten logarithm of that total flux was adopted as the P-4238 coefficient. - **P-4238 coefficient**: 0.24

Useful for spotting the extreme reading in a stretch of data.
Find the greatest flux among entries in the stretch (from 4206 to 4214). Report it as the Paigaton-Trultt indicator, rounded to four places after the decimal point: 0.5519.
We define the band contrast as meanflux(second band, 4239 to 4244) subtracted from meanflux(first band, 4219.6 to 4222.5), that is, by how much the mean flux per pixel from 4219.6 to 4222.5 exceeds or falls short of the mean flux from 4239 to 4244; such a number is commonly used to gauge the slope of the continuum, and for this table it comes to -0.10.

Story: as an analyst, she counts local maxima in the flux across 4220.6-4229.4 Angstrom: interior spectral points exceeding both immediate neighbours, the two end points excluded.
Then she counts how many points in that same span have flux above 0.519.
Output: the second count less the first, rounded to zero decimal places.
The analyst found 0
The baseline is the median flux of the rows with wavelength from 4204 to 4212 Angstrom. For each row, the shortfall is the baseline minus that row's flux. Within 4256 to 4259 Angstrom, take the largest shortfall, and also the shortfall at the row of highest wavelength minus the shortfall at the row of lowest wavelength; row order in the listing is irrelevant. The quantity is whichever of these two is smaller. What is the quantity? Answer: -0.010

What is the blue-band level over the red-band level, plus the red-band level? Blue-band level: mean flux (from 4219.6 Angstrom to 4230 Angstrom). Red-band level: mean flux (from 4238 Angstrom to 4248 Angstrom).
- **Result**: 1.44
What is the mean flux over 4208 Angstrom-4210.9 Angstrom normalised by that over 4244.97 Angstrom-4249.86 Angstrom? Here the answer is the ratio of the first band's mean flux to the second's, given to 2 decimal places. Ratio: 0.96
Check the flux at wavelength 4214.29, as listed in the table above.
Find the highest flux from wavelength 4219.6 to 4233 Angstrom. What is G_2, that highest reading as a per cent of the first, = 97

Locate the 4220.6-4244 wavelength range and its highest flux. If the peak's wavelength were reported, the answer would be 4239.59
